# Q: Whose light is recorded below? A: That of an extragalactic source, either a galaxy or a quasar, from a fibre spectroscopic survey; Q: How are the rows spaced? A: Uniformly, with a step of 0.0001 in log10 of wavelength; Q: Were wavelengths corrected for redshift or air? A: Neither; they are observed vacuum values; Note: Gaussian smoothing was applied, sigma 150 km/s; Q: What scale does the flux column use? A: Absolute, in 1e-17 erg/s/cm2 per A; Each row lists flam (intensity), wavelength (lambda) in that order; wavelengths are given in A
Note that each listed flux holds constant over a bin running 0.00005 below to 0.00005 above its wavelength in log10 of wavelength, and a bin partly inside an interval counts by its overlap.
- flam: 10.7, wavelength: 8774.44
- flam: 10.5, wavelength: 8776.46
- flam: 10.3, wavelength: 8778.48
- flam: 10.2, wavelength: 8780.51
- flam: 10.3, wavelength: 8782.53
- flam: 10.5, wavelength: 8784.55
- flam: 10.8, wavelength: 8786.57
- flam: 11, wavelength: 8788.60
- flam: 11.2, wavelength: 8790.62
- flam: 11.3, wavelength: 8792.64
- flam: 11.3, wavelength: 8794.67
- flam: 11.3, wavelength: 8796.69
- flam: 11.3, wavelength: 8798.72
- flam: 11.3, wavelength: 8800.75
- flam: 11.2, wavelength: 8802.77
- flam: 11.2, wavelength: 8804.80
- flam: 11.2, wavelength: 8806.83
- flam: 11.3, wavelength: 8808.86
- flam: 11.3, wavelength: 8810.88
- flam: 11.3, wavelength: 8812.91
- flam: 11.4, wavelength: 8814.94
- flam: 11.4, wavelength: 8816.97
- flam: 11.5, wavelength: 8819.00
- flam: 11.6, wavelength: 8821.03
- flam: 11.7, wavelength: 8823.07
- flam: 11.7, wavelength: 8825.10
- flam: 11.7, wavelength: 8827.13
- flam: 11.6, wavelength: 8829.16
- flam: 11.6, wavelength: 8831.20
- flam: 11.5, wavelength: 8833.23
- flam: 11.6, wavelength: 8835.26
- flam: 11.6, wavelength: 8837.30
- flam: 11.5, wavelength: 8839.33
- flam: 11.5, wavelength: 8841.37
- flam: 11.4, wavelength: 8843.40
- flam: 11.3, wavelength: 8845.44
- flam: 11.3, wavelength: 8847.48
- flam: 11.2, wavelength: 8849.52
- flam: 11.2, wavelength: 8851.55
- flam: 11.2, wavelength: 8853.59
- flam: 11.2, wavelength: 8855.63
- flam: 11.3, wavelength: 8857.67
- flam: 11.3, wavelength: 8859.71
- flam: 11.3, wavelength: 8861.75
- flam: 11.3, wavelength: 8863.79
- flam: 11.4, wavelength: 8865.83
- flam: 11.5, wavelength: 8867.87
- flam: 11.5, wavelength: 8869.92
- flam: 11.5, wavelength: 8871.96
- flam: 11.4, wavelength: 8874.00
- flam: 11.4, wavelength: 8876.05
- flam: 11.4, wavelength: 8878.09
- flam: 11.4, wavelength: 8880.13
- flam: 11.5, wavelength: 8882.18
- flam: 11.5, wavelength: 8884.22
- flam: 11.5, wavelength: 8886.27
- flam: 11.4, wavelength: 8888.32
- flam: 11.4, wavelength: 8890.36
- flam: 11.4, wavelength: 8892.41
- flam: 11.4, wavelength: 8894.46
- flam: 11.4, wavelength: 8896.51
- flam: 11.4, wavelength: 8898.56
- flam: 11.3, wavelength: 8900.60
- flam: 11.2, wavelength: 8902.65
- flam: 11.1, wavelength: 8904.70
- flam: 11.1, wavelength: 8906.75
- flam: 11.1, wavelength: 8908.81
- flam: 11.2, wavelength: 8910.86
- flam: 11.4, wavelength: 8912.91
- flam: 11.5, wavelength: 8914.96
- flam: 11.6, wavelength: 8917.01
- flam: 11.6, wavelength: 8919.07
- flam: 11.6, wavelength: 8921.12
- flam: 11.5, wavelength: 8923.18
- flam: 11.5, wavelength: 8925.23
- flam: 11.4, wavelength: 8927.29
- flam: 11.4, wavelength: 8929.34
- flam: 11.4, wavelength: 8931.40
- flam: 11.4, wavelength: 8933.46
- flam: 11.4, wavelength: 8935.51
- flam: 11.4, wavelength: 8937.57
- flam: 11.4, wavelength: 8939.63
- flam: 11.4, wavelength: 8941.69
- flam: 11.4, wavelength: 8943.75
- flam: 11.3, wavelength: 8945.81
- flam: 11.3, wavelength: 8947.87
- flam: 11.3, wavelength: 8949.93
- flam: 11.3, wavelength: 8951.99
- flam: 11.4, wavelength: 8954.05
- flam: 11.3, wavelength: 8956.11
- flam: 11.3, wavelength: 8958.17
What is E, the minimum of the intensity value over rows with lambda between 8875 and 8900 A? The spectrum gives 11.4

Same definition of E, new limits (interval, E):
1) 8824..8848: 11.3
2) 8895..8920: 11.1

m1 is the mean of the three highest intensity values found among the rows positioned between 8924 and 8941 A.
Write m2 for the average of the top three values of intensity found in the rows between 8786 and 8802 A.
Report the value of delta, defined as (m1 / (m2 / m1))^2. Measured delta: 134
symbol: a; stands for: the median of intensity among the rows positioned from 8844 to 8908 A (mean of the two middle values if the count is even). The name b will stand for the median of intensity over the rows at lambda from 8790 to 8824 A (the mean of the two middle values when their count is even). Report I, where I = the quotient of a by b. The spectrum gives 1.01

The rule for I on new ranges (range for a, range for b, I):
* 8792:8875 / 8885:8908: 0.99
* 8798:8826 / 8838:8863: 1.00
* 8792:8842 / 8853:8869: 1.01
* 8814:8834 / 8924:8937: 1.02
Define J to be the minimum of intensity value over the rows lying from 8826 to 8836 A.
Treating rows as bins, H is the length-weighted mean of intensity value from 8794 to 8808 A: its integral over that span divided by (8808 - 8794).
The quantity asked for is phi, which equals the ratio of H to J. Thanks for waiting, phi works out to 0.98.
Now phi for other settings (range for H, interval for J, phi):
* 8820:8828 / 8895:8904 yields 1.04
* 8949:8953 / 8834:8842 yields 0.98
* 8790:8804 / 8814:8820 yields 0.99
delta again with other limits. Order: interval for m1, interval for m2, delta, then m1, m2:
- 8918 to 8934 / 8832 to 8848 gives 134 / 11.6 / 11.6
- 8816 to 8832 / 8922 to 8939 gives 143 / 11.7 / 11.5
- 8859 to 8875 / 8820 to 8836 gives 128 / 11.5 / 11.7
